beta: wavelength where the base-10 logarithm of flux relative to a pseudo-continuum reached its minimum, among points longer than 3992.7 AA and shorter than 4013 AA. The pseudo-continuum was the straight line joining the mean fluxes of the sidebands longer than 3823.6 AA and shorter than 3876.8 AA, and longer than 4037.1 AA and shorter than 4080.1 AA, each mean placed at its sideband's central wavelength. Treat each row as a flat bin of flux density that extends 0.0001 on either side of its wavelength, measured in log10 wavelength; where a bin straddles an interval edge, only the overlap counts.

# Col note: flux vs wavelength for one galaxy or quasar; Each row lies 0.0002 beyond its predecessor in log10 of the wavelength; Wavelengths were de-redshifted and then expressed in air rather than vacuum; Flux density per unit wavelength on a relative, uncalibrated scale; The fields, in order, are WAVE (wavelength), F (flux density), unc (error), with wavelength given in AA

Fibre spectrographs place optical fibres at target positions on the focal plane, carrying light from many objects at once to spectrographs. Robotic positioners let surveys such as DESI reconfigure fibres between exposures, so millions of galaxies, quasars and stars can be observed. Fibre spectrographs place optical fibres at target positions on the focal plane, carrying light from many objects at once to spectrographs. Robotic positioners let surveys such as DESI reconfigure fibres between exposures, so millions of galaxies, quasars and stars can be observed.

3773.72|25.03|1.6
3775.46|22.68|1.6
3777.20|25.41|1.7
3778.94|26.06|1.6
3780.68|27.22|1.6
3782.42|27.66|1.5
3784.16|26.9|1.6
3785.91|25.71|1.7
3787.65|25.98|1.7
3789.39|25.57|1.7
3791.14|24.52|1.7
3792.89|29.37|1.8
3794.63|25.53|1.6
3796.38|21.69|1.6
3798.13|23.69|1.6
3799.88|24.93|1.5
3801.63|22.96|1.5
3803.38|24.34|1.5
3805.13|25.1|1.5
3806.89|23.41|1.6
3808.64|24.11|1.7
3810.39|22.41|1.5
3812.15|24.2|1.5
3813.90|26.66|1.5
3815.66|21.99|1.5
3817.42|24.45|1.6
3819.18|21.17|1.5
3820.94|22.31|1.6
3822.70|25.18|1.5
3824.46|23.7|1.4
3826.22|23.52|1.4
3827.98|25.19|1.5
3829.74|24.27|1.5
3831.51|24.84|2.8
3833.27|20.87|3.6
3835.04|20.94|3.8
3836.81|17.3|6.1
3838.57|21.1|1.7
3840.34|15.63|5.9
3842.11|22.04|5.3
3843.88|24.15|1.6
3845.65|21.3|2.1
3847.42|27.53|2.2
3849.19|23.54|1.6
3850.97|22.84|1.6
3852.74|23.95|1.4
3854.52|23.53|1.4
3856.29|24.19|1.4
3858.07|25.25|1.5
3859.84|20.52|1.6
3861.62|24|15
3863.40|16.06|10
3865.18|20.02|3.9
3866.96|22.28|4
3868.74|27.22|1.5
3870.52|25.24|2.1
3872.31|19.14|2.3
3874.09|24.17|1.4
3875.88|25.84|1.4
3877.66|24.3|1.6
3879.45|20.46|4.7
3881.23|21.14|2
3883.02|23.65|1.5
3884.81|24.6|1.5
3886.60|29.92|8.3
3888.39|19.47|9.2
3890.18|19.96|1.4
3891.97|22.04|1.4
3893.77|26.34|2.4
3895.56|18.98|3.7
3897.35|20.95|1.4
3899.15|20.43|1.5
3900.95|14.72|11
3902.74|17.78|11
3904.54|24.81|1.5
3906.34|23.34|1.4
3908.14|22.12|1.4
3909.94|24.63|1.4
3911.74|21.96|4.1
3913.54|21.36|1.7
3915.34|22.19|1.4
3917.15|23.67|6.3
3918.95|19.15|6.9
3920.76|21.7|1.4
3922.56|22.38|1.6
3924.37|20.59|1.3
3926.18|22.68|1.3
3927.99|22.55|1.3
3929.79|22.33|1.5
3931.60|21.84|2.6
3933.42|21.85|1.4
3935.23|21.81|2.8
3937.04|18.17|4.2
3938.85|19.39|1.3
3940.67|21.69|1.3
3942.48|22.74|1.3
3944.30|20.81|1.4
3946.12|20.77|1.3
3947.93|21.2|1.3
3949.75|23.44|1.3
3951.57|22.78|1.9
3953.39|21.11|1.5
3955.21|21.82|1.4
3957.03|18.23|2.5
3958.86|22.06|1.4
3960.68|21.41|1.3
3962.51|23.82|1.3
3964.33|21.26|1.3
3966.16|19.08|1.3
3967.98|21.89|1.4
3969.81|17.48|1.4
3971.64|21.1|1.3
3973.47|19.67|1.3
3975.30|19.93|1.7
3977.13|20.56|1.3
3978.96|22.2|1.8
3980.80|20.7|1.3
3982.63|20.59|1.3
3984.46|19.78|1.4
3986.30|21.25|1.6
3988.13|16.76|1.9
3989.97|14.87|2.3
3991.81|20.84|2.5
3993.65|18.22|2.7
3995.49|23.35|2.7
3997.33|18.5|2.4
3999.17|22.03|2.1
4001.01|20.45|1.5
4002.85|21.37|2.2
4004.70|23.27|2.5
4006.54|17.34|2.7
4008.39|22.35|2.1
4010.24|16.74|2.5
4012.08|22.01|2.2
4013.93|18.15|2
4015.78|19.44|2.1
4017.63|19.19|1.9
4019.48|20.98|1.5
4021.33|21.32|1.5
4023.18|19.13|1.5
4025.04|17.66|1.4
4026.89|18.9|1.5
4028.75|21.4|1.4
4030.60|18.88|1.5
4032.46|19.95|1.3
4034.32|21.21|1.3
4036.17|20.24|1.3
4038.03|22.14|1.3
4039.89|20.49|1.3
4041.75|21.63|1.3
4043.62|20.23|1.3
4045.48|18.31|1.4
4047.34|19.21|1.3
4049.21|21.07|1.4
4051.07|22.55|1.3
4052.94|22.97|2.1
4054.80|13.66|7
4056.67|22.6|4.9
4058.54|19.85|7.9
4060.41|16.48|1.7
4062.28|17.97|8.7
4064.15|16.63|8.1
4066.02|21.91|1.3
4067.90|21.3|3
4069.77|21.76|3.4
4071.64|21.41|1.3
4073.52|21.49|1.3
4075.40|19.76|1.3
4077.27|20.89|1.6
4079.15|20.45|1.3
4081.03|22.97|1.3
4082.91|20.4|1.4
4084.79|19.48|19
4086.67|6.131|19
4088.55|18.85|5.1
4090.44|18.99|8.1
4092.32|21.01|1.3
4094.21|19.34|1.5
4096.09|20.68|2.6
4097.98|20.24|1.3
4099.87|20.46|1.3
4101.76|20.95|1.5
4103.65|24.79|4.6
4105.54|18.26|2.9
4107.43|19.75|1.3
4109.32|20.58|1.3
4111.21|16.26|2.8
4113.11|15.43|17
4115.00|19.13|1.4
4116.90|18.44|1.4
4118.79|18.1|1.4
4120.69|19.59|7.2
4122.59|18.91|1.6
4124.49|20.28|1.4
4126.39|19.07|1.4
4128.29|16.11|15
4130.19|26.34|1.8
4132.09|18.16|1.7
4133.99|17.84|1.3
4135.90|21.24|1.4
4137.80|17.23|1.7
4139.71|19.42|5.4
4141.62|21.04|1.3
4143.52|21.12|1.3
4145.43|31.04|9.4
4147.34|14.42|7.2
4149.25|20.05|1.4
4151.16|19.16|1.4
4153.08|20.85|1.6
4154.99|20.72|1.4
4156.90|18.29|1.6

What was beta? 4010.24 AA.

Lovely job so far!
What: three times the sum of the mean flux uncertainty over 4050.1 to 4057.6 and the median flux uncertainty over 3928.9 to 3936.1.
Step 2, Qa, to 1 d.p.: 17.6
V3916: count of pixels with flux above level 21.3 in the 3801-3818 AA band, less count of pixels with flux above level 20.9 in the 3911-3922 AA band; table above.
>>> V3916 5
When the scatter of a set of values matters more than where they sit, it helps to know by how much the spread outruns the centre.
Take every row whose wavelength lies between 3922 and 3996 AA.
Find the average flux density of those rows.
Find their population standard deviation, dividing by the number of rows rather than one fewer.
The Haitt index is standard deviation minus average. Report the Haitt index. -19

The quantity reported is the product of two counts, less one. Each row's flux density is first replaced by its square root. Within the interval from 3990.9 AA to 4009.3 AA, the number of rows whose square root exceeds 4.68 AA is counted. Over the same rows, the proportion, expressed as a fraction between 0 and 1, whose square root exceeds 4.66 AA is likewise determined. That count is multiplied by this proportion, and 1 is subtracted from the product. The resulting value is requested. 0.6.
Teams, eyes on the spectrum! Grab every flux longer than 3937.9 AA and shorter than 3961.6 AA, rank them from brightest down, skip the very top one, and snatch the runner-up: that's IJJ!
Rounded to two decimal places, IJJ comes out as 22.78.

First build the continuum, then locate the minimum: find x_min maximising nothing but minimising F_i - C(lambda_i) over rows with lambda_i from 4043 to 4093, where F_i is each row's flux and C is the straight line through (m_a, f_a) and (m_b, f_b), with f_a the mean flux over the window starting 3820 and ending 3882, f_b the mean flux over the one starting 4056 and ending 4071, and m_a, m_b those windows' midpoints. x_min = 4086.67 AA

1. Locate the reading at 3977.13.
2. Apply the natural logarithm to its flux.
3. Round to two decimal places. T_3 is 3.02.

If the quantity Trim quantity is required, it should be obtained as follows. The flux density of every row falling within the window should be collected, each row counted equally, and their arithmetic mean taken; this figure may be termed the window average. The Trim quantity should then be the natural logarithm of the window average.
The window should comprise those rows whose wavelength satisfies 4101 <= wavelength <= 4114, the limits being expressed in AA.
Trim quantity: 2.97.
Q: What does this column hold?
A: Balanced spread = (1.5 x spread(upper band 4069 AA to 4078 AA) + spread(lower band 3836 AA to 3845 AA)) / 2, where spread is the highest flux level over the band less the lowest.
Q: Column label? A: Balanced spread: 5.8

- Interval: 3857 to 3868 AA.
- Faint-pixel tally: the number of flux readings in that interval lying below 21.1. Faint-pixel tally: 3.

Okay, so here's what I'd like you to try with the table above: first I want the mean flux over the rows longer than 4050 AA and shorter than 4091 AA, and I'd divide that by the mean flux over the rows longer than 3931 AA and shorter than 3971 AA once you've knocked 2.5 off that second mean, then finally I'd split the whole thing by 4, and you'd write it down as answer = 0.262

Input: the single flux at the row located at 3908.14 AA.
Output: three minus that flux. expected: -19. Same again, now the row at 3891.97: -19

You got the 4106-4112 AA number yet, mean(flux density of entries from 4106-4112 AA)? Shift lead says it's 18.9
